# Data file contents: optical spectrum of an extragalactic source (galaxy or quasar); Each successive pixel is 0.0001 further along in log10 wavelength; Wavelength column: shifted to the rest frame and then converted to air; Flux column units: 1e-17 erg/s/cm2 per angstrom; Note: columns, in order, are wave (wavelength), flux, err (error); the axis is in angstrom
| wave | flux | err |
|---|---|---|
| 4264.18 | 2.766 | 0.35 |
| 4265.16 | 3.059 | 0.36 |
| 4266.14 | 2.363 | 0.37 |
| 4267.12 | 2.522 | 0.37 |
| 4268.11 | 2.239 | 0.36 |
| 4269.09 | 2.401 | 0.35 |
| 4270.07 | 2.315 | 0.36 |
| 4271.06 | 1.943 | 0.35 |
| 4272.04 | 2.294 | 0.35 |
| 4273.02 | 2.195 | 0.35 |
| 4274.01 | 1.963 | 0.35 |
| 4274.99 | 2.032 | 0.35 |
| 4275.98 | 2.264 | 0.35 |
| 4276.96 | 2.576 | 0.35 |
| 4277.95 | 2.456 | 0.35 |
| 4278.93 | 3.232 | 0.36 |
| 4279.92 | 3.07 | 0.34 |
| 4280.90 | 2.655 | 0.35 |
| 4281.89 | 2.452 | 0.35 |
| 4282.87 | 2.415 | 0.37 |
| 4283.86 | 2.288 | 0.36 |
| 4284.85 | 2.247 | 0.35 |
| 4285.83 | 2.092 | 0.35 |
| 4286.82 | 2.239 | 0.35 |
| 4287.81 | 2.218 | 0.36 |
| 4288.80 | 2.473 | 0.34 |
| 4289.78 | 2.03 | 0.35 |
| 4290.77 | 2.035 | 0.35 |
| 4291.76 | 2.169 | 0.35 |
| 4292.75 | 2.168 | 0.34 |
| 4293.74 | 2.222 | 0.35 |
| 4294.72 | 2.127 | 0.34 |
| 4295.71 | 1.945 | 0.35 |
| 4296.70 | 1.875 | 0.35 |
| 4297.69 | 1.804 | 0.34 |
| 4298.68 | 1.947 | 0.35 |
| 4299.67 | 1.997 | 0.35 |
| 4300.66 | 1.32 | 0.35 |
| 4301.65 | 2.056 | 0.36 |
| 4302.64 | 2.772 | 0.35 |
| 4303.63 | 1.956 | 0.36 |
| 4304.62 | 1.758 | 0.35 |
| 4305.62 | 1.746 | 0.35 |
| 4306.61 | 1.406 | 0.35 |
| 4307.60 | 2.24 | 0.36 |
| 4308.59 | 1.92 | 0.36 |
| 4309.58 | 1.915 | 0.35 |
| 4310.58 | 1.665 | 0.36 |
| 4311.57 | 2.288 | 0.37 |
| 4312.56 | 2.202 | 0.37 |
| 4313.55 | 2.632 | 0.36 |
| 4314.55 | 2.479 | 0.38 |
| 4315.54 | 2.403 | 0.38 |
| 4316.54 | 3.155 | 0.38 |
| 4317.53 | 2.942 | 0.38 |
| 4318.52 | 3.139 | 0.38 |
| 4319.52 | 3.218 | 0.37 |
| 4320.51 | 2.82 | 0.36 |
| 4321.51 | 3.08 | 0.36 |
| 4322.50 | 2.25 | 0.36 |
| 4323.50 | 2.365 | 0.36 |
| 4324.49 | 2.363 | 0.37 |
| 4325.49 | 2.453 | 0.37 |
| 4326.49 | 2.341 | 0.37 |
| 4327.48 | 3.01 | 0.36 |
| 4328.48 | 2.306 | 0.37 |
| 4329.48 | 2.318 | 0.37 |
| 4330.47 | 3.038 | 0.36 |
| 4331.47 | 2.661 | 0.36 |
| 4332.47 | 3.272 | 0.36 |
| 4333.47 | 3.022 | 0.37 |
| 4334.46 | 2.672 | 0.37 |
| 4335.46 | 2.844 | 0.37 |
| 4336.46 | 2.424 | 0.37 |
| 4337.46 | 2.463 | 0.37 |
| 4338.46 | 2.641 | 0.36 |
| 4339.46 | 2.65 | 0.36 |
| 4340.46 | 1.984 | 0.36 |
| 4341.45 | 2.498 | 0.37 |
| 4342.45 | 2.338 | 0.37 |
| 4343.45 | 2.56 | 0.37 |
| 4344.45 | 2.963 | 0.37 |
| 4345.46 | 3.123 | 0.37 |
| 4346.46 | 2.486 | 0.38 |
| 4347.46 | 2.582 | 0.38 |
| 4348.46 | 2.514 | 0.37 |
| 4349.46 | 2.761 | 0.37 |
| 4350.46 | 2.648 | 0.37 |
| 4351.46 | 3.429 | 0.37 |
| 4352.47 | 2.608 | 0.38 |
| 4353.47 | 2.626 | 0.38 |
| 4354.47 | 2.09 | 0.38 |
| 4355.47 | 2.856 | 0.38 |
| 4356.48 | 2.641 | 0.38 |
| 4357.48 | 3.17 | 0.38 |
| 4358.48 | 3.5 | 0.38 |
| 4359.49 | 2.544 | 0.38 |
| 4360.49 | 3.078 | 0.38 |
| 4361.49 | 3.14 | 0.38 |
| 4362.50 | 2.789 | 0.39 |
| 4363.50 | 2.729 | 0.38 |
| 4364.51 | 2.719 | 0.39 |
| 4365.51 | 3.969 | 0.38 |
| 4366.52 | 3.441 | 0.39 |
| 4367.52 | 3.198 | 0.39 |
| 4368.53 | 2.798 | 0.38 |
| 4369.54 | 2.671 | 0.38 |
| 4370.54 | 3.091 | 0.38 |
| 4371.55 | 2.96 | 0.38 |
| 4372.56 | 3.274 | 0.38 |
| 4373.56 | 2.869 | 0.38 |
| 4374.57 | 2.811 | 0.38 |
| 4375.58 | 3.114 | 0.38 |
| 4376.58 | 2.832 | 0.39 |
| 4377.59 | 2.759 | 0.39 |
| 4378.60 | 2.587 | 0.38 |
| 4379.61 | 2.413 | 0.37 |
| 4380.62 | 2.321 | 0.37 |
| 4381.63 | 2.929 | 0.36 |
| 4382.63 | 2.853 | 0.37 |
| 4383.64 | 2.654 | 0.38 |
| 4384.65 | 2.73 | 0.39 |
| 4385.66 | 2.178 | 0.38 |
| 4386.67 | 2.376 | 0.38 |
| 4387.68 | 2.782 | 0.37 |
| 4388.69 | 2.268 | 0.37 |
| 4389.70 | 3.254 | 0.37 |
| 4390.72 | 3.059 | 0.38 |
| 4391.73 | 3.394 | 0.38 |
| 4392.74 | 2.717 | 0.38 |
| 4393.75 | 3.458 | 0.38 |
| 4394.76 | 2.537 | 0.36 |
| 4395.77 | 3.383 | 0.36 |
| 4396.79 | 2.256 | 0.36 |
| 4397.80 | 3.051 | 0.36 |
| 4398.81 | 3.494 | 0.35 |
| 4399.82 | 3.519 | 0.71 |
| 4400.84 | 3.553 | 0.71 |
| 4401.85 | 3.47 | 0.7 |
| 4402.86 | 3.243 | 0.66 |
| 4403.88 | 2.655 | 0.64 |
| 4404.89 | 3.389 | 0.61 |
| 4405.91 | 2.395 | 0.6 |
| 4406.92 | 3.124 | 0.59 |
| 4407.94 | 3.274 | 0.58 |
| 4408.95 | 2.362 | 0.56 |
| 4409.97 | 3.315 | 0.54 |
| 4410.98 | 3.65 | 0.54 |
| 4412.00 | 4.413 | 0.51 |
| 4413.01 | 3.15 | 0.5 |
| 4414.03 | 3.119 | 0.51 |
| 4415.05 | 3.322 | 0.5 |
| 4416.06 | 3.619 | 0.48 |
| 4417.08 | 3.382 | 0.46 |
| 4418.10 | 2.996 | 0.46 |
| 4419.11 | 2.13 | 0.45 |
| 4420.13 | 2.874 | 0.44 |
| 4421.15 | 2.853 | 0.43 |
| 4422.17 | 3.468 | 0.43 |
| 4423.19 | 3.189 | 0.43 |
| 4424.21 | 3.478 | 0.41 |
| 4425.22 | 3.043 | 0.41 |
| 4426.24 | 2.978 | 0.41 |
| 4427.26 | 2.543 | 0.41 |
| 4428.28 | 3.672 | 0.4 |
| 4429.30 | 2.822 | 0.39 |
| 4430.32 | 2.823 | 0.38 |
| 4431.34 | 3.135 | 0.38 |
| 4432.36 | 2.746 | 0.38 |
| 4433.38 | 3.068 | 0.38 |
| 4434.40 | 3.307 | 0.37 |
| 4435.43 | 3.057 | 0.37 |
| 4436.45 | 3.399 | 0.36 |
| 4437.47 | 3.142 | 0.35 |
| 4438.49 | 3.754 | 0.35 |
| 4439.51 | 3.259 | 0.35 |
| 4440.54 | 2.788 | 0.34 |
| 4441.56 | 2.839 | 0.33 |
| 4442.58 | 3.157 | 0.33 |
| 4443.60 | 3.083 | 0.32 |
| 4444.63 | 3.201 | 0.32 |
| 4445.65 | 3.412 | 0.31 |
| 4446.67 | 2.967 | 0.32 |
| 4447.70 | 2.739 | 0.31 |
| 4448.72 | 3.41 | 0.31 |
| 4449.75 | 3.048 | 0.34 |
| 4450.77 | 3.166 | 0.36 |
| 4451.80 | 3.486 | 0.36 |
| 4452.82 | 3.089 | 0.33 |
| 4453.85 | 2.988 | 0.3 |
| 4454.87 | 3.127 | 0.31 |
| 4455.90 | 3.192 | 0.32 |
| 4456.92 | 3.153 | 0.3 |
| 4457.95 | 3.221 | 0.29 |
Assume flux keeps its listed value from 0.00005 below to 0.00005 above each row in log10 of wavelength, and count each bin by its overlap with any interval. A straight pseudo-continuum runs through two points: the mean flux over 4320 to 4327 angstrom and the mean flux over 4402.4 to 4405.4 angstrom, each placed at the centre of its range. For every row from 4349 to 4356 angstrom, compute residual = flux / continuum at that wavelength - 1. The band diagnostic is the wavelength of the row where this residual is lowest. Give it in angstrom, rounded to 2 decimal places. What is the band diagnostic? 4354.47 angstrom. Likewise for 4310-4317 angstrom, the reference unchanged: 4310.58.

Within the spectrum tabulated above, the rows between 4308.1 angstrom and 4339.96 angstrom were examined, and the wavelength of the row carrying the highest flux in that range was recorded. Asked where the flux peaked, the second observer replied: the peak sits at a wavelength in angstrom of 4332.47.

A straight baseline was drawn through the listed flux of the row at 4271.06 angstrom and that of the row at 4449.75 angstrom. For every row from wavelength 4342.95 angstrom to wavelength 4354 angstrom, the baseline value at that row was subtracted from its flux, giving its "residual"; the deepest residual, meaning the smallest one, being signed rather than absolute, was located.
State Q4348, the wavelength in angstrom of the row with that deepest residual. 4346.46 angstrom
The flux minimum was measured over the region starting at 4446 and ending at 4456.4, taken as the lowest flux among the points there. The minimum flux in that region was 2.739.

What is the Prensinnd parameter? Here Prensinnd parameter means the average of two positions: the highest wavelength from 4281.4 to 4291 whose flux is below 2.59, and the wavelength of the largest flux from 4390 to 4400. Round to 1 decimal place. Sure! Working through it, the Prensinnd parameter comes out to 4345.3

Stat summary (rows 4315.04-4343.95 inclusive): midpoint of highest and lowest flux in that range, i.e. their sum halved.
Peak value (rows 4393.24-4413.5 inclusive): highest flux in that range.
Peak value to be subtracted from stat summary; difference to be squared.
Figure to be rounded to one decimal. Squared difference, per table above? 3.2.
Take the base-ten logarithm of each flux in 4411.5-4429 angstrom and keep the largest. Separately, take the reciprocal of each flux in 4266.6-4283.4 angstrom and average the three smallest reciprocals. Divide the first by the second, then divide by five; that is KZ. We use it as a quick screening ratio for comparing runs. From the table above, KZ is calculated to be 0.38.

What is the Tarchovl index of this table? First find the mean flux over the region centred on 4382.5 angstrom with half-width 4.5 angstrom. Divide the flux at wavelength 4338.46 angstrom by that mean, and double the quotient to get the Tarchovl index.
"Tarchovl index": 2.1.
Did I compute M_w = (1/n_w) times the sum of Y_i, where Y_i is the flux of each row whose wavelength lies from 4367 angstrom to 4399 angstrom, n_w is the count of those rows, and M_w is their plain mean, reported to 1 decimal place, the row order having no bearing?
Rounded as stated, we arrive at 2.8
